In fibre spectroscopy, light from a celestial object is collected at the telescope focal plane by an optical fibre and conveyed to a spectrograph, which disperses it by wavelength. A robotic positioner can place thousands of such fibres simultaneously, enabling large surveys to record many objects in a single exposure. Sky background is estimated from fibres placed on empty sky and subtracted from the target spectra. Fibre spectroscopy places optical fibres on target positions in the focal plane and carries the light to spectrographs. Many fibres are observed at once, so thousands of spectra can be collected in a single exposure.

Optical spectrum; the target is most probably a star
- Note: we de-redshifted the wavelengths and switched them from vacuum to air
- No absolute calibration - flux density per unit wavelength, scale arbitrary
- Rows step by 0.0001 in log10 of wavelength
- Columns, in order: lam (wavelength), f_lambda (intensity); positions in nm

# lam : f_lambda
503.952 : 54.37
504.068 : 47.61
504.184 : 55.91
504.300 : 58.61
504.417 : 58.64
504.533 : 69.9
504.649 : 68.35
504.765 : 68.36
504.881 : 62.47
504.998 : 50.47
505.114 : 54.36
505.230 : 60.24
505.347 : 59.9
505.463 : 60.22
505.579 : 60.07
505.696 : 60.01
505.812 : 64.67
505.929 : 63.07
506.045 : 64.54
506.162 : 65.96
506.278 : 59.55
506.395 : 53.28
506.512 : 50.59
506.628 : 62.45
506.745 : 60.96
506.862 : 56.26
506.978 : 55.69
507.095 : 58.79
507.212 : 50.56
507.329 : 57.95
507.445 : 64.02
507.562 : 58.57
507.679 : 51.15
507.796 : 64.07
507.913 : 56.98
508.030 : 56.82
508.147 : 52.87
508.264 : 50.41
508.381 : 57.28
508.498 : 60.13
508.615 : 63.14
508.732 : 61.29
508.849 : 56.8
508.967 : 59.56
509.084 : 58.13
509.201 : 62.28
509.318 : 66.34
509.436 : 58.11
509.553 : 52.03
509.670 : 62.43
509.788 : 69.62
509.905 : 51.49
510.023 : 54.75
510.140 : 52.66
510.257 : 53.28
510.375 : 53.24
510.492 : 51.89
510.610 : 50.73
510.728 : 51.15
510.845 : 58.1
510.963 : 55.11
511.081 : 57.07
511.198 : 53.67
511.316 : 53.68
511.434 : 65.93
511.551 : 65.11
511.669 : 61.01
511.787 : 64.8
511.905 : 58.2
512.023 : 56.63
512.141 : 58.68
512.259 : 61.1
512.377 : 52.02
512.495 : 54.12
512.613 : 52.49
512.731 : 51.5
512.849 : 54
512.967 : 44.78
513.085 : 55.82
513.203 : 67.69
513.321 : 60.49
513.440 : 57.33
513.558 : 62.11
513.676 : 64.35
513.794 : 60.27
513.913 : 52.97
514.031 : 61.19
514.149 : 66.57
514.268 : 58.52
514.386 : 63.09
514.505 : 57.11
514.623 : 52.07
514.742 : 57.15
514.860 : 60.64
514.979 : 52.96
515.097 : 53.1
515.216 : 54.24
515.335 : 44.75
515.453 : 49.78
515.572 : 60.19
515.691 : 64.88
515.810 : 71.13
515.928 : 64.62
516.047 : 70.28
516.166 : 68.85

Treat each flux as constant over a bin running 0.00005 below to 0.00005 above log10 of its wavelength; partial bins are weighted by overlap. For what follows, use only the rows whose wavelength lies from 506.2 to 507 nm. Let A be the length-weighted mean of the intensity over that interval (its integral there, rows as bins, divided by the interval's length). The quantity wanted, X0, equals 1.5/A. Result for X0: 0.0262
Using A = 57.3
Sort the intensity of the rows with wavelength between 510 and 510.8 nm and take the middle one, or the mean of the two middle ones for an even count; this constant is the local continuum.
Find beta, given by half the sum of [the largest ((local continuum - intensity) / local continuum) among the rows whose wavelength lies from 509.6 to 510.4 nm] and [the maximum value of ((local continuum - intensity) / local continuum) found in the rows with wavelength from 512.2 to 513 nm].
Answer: 0.09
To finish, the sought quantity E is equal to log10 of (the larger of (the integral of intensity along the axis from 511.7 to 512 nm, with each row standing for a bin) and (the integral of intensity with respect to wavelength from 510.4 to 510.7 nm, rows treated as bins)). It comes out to 1.26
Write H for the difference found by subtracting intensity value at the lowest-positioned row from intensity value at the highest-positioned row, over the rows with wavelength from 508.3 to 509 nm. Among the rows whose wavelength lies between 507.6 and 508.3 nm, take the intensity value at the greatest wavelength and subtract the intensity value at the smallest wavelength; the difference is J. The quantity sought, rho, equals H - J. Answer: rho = 3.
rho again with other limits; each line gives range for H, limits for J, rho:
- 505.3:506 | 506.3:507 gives 1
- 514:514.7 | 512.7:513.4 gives -18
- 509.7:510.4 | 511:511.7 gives -20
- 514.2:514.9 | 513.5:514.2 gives -2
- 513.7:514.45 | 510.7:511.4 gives 0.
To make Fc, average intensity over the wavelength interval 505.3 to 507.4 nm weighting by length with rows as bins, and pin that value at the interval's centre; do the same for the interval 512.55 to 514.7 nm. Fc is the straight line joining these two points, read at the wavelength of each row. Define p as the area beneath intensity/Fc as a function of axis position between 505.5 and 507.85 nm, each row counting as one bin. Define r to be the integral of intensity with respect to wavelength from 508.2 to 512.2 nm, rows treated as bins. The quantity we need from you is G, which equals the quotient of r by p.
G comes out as 98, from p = 2.35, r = 231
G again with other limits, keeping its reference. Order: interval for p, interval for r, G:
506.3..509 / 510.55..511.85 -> 29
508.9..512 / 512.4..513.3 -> 16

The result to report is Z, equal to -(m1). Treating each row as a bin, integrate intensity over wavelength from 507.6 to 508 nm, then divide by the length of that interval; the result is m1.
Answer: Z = -57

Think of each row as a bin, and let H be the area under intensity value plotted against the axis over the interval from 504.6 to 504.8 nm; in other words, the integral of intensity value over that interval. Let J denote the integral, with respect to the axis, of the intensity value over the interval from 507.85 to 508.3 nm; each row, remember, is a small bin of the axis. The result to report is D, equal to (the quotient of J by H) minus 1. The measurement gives 0.79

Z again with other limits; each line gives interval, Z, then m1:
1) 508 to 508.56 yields -56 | 56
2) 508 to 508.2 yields -55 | 55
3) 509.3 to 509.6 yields -58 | 58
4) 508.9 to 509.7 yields -60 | 60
